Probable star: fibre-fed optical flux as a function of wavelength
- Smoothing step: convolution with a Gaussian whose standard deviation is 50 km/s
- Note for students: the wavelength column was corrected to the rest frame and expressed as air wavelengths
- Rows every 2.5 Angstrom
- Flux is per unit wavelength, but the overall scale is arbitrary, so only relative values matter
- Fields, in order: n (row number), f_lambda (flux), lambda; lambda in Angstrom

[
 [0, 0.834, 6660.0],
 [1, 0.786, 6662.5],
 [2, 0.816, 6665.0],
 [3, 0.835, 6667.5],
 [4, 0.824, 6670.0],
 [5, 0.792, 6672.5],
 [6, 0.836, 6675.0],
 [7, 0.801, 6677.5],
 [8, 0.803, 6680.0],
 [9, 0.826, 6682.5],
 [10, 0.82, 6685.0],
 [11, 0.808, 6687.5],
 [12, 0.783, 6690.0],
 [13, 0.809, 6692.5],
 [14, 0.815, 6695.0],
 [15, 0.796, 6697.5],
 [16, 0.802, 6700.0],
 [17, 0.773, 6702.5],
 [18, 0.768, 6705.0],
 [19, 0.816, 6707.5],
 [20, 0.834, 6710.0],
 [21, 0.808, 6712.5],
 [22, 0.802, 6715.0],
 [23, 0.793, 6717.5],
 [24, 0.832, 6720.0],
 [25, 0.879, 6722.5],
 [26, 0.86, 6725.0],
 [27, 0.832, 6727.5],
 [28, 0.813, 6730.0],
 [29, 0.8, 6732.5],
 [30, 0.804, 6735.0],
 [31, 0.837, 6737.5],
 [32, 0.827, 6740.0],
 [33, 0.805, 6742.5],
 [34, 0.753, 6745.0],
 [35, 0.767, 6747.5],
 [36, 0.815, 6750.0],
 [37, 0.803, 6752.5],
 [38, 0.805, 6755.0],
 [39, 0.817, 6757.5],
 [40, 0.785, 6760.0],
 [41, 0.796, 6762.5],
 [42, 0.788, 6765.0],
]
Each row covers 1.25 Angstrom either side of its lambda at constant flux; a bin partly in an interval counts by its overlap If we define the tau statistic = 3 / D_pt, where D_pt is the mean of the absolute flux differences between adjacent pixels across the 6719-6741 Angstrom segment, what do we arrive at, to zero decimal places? 139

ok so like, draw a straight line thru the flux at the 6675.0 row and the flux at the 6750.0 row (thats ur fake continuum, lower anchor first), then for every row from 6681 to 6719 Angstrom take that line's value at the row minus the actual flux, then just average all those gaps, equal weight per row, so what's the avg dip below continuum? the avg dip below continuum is 0.025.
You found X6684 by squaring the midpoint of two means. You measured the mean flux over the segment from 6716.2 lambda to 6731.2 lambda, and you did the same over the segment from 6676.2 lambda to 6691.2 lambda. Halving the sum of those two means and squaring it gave 0.674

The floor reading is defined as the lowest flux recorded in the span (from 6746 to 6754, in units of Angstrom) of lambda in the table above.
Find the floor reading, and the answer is 0.767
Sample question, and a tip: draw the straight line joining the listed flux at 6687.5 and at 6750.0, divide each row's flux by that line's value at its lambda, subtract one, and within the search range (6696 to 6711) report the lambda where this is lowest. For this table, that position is 6705.0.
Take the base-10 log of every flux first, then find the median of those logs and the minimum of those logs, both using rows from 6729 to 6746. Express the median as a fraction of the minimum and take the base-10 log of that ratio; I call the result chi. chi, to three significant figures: -0.117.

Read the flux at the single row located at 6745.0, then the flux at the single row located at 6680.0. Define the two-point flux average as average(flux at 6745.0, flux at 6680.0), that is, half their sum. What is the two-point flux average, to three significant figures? 0.778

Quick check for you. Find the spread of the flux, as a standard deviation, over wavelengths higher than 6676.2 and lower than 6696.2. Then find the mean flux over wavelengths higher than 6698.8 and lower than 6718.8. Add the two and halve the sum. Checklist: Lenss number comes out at 0.406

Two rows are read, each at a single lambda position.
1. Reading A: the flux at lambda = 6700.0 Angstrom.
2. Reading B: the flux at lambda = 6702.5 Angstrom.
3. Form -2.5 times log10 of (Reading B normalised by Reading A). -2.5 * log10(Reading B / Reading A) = 0.04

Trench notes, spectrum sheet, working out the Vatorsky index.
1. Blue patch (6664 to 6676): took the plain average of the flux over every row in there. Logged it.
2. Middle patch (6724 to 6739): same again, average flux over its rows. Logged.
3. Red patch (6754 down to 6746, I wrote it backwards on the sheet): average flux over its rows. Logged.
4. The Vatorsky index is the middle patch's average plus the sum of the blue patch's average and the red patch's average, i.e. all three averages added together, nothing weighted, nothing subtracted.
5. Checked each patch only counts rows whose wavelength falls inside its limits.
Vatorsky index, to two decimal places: 2.44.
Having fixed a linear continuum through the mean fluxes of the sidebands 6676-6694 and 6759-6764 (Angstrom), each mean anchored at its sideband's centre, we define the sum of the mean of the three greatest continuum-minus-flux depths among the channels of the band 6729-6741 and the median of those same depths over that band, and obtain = -0.02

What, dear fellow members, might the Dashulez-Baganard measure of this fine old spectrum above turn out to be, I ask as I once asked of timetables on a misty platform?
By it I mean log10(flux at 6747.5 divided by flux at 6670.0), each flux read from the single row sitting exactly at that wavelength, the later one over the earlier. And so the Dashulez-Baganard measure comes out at -0.031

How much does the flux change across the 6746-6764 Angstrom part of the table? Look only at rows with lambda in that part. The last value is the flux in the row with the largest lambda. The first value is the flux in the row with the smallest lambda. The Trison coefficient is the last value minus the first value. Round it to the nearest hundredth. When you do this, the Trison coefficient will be 0.03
